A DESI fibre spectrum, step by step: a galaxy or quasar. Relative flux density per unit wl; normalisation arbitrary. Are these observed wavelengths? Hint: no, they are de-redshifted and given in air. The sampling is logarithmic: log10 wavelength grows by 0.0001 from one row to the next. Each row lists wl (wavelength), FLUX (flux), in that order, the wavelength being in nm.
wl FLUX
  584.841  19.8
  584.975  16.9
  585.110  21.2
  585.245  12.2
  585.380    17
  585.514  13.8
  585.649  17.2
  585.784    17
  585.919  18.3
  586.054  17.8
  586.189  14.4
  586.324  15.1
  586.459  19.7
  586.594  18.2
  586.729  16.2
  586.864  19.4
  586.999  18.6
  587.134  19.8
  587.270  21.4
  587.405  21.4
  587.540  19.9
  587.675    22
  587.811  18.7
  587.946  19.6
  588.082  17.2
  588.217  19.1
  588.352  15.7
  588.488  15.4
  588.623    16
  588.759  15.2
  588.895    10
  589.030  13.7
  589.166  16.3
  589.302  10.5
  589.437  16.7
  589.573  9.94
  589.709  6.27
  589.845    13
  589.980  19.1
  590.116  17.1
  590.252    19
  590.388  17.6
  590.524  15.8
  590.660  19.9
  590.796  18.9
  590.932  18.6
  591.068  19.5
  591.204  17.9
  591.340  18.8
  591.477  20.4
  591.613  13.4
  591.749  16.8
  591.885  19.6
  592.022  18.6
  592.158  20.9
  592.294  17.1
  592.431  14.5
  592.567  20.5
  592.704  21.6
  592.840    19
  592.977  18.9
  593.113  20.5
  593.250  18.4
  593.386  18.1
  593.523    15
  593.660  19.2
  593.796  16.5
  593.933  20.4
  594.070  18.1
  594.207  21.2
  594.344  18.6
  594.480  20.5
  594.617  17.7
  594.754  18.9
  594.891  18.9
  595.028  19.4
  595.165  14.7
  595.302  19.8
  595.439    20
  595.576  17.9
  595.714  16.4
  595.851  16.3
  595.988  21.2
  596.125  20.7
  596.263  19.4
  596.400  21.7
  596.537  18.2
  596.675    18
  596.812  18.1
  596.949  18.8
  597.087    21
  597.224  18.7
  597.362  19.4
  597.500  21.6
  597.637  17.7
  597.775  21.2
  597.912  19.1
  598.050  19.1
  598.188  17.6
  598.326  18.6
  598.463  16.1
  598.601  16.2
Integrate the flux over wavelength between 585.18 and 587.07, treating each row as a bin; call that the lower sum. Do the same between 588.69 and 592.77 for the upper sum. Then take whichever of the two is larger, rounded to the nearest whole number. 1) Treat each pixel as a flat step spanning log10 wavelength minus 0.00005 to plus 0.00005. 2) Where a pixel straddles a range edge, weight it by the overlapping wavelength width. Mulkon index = 68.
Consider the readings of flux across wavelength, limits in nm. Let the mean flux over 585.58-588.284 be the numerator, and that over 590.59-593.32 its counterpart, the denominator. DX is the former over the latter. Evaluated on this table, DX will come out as 0.99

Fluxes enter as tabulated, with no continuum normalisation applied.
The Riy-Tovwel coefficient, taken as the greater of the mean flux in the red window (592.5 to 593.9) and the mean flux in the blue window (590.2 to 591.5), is 18.8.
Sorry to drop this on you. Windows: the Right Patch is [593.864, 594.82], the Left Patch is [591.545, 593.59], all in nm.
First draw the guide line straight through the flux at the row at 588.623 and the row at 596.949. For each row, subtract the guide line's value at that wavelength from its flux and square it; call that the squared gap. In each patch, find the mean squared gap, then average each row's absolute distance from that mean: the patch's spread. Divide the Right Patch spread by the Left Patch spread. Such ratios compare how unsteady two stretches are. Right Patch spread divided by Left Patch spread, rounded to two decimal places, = 0.81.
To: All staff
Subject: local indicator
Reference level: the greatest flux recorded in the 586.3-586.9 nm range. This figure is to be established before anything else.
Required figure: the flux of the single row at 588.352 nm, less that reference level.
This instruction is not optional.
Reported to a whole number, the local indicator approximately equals -4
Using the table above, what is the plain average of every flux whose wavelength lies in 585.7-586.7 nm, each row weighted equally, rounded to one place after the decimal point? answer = 17.2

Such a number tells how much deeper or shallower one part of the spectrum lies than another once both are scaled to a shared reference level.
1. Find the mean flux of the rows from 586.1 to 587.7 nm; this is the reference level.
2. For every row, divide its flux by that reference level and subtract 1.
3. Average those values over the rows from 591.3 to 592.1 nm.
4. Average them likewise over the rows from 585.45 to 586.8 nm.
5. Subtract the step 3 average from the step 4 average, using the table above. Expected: -0.062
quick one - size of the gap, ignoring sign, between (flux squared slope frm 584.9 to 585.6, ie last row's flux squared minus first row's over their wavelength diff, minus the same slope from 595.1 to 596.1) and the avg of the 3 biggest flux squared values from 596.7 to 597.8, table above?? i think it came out 912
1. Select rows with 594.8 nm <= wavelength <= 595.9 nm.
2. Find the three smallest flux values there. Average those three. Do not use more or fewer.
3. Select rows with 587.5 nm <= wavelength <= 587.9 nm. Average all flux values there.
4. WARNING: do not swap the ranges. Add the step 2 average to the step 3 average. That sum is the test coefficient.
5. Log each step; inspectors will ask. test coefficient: 36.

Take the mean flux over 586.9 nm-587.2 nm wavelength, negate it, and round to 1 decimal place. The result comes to -19.2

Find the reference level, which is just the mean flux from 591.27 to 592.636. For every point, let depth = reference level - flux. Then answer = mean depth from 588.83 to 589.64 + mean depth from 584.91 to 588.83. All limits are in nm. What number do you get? 5.5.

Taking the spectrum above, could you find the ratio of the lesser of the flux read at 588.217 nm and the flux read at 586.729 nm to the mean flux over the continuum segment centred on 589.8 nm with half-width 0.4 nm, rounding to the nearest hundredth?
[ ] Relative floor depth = 1.18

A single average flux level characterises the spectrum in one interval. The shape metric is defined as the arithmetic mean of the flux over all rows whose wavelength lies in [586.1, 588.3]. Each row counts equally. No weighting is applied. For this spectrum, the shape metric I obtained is 18.8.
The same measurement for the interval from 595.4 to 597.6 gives 19.2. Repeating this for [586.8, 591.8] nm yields 17.0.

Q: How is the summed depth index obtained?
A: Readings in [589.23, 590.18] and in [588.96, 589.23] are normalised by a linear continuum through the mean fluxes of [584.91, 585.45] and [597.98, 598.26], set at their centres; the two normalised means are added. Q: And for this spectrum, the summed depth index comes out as 1.6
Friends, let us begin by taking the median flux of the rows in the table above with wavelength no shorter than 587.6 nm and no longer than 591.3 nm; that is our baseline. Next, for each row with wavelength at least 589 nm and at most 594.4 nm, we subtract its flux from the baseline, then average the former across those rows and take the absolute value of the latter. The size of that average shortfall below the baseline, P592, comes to 0.3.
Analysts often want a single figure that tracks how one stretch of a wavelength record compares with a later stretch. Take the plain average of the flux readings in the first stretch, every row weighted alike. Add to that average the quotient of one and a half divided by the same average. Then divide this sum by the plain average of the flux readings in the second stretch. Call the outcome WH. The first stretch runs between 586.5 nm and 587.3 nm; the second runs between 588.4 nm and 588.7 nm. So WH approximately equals 1.21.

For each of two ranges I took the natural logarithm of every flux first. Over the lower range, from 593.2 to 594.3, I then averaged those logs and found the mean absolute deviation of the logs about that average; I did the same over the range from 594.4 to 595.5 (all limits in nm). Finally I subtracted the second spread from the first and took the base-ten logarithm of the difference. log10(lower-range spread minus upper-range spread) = -2.18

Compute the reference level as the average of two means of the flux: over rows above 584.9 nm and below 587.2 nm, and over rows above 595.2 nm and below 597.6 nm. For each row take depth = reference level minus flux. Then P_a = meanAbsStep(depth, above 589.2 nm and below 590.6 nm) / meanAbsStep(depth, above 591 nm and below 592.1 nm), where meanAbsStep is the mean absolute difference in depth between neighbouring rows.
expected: 1.6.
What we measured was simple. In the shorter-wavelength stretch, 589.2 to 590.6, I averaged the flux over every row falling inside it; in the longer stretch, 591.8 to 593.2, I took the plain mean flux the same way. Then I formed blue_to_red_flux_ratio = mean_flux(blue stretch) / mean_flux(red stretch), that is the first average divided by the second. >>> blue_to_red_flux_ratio 0.76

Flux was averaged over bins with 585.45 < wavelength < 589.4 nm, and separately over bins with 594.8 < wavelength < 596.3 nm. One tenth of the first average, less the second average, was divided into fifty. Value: -2.96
